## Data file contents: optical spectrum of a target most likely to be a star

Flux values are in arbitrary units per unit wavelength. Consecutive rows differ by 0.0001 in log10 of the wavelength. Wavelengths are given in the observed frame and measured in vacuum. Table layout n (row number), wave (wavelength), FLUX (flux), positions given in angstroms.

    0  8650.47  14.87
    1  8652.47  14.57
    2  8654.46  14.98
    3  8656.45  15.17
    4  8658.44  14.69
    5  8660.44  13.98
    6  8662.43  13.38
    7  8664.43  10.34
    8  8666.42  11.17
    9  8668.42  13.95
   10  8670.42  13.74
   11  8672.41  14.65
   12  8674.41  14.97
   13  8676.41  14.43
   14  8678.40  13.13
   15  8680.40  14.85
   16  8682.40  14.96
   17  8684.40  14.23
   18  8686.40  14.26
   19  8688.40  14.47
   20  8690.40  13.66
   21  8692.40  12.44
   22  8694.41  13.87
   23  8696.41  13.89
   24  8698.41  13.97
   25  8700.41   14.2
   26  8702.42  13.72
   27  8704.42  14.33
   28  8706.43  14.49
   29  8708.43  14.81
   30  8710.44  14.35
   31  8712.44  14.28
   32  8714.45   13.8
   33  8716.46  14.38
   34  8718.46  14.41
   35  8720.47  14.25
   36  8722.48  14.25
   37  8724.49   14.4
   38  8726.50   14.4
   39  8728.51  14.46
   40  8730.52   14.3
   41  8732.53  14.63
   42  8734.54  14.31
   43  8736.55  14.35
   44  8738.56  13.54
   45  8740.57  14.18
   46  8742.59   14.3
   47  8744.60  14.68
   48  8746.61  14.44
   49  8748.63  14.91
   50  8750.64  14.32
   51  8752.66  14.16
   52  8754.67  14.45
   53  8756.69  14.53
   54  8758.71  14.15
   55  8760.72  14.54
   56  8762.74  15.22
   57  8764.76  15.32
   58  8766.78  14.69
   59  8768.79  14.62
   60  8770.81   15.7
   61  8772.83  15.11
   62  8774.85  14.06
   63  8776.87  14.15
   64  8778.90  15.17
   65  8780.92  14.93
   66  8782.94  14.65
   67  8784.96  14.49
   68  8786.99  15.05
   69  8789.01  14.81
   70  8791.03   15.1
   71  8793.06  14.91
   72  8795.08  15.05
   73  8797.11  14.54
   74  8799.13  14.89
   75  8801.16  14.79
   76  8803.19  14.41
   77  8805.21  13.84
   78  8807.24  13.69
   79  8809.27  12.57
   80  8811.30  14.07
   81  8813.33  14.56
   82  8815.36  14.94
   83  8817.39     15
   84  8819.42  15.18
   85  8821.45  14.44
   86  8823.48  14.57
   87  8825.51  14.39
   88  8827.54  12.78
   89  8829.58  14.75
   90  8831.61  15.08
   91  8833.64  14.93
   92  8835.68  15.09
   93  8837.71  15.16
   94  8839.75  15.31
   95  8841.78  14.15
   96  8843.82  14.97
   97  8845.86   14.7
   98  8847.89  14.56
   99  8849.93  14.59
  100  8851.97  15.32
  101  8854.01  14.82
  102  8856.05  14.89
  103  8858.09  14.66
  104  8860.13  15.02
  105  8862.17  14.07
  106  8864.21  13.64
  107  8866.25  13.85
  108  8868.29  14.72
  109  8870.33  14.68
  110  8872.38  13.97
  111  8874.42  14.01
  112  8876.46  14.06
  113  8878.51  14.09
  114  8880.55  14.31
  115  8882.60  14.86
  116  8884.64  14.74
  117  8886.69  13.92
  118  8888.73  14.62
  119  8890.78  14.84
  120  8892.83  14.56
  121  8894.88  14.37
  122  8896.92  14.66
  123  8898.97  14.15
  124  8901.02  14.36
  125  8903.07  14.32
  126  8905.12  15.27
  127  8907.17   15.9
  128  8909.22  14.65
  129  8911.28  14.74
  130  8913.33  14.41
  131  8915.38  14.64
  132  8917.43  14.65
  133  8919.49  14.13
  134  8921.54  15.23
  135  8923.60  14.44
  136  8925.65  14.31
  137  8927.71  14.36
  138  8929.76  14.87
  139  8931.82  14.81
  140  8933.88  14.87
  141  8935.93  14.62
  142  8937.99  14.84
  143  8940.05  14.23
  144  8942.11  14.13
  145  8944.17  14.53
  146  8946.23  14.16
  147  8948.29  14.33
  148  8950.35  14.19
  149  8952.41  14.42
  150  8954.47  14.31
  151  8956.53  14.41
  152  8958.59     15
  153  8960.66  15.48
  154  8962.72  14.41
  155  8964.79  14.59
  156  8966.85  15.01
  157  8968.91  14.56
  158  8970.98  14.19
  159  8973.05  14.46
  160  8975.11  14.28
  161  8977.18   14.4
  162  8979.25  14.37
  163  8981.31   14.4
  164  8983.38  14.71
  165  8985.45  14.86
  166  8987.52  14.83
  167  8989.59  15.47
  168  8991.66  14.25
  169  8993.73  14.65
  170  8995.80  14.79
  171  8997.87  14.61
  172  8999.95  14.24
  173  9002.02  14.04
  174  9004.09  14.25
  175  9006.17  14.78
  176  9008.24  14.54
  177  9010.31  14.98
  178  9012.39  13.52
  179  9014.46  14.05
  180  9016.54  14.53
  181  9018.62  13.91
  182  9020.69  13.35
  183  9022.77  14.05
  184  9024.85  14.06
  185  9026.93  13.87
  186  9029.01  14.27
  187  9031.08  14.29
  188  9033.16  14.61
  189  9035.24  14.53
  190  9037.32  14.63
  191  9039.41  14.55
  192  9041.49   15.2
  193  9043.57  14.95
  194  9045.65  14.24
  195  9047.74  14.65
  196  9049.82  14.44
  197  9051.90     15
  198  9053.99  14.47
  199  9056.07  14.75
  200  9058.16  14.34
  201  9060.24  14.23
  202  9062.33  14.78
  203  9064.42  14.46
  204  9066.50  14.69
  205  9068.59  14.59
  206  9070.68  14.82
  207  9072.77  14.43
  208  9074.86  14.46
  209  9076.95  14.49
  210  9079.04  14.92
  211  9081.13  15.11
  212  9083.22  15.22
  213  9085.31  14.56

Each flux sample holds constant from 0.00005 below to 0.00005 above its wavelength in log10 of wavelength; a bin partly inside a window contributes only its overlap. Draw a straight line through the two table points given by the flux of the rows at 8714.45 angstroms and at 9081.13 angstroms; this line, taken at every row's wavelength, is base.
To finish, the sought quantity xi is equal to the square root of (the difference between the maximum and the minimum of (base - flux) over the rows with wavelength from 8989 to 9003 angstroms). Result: 1.2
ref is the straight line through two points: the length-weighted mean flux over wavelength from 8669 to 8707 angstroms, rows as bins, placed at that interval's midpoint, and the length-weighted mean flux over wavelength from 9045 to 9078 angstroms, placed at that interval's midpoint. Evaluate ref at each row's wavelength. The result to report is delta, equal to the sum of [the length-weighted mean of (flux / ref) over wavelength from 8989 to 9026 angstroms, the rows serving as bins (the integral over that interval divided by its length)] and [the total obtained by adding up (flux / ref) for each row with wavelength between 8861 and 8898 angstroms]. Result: 19.0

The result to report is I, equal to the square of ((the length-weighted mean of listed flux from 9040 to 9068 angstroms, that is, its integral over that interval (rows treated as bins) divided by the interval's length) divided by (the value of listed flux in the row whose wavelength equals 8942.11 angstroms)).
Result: 1.07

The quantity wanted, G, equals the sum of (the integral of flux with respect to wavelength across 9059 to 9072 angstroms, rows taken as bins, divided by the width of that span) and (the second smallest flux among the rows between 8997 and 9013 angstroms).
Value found 28.6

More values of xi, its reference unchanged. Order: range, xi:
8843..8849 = 0.7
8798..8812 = 1.5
